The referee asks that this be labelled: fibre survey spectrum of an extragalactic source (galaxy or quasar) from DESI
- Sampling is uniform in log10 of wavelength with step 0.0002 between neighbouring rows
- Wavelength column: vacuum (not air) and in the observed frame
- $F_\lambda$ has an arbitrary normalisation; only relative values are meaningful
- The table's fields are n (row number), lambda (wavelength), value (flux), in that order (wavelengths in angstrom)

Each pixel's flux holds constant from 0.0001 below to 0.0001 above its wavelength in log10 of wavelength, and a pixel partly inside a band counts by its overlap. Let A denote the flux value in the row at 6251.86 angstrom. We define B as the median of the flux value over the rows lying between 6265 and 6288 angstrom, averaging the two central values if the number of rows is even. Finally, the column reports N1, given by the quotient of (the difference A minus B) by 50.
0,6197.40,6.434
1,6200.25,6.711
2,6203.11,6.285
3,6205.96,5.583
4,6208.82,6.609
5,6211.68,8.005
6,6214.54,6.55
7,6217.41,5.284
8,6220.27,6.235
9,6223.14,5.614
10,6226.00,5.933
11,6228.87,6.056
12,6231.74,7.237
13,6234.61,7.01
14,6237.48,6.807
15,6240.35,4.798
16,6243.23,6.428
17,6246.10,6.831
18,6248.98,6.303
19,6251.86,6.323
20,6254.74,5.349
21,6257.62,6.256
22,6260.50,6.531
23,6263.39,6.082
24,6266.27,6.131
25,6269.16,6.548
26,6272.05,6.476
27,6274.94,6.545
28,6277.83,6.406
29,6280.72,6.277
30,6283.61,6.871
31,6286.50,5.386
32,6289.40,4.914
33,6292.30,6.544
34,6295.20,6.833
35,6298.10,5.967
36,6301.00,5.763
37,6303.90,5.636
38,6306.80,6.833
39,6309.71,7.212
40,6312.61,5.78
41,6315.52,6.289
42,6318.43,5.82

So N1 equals -0.002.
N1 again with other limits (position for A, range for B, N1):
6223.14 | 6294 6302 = -0.007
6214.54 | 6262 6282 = 0.003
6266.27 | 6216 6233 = 0.003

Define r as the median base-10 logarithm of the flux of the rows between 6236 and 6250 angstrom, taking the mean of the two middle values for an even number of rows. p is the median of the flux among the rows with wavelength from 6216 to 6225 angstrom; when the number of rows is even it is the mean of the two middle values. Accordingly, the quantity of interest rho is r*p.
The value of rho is 4.54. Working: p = 5.6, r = 0.808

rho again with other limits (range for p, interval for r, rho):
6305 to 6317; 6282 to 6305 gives 5.04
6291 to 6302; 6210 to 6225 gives 4.97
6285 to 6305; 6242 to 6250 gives 4.66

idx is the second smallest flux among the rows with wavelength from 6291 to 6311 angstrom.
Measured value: 5.763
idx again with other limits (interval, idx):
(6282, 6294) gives 5.386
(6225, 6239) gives 6.056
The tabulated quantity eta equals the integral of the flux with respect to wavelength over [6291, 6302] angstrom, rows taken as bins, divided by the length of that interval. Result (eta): 6.3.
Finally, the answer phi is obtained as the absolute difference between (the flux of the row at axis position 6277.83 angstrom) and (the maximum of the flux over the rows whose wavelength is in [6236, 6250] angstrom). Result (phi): 0.4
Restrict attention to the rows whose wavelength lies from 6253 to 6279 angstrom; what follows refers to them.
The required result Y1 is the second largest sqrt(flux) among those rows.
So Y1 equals 2.558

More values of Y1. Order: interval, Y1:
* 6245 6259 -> 2.515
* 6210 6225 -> 2.559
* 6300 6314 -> 2.614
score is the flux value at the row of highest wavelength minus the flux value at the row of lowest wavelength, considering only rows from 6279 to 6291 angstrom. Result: -1.4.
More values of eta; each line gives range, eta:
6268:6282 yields 6.4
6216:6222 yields 5.8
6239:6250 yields 6.1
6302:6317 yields 6.3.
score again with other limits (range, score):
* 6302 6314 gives 0.1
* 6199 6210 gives -0.1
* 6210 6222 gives -1.8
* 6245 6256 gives -1.5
